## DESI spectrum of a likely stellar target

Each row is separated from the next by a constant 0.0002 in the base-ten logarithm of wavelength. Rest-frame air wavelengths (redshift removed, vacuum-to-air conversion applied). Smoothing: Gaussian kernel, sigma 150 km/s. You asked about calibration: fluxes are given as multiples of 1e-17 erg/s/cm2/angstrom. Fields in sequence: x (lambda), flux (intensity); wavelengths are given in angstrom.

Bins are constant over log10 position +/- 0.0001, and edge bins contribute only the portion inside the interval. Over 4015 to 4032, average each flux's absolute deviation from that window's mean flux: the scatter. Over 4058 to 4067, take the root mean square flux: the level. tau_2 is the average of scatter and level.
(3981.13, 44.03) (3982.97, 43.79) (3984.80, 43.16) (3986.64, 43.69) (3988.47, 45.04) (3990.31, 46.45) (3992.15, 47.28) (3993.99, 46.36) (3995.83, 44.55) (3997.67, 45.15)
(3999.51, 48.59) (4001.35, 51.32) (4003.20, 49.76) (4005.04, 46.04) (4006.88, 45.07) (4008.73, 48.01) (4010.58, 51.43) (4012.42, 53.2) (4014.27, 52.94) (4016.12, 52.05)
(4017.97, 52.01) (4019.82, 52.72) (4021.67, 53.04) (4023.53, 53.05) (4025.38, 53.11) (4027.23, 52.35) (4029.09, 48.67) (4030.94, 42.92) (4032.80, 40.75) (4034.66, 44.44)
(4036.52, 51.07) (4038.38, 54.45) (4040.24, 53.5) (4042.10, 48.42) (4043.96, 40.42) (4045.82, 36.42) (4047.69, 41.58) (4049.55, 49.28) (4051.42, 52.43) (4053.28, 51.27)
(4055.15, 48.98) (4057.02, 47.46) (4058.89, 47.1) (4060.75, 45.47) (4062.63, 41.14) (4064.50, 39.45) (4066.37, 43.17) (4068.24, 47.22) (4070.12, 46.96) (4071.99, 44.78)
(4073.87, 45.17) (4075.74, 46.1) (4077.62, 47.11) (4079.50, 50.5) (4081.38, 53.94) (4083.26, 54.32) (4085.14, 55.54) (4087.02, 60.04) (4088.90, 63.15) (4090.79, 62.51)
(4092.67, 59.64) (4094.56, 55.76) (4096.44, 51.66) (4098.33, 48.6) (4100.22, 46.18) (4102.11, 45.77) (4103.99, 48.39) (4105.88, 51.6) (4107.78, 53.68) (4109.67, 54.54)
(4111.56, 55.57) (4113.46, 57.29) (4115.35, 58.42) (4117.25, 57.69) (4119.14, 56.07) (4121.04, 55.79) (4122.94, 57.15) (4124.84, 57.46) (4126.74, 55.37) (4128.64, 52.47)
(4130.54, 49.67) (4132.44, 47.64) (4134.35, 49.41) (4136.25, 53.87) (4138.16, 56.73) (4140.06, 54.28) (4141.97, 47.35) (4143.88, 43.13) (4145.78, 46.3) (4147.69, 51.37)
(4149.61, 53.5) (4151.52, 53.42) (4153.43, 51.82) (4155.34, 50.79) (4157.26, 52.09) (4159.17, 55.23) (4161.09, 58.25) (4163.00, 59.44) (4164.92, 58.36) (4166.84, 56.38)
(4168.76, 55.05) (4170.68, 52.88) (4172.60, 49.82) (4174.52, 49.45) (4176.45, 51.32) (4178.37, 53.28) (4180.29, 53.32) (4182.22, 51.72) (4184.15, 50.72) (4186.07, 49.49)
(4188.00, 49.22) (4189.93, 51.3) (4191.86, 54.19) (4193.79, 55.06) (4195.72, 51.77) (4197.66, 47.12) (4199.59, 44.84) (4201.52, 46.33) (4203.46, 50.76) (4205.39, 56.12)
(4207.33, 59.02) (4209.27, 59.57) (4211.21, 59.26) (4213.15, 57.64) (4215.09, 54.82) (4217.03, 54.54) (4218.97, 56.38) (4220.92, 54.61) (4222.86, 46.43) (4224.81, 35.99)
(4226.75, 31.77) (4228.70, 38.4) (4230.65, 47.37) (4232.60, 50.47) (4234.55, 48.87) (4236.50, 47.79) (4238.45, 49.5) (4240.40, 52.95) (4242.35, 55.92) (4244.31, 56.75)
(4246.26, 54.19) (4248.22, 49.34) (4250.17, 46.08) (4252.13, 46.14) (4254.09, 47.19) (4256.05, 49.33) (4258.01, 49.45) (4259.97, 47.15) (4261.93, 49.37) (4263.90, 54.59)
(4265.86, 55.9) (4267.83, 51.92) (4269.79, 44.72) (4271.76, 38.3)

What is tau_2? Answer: 22.9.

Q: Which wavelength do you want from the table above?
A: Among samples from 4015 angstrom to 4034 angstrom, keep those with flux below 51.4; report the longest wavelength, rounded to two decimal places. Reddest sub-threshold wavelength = 4032.80 angstrom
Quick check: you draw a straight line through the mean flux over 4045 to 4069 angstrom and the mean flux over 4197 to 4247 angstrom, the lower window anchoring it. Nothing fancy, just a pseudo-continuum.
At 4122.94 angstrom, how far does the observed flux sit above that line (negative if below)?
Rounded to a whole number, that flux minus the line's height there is 10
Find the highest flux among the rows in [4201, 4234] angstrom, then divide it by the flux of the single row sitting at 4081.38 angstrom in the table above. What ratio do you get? 1.10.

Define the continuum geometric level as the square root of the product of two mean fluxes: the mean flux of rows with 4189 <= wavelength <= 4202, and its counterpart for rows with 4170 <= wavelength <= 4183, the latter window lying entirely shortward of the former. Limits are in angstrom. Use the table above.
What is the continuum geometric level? 50.9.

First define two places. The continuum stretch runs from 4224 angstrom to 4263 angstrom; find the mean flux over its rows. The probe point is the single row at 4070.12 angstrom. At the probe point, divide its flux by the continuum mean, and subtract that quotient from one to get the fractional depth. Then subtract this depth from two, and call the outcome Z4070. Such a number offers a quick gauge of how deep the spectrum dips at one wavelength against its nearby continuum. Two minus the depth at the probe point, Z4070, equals 1.98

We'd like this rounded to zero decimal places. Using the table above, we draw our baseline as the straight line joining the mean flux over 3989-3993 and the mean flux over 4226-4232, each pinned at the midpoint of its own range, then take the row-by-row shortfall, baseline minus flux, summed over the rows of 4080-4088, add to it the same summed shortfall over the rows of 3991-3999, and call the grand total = -45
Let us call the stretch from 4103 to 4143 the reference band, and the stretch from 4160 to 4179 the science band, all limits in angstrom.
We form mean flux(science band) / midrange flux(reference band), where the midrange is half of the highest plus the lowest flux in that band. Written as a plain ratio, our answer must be 1.03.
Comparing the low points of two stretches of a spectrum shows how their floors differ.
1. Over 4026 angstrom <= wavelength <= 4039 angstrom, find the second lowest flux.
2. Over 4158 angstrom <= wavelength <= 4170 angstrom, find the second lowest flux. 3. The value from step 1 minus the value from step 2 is -12.3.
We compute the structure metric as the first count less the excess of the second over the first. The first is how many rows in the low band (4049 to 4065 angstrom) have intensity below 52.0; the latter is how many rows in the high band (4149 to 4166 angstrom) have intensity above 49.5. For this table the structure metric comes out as 7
